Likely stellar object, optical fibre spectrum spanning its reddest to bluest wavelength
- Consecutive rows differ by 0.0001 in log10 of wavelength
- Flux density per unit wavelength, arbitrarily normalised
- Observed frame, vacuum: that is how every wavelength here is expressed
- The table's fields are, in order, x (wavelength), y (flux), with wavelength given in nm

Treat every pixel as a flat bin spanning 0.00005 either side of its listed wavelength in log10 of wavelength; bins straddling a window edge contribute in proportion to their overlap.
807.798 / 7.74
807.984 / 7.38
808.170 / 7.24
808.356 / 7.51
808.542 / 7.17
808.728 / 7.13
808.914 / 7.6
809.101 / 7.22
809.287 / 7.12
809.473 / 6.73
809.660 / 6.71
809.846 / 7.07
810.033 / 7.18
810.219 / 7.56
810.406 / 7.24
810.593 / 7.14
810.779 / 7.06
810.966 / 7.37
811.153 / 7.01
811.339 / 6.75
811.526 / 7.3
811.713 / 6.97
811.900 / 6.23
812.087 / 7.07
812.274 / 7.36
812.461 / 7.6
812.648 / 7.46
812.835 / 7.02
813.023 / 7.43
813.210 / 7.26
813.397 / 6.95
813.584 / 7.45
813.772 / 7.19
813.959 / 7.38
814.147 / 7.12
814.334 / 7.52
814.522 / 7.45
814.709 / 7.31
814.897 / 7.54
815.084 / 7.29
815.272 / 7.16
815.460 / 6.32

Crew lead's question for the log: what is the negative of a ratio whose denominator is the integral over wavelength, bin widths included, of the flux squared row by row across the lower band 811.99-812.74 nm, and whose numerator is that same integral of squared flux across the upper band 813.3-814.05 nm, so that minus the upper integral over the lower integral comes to -0.97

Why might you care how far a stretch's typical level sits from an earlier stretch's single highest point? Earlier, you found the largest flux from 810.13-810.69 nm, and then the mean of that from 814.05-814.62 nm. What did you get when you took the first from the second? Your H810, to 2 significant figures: -0.20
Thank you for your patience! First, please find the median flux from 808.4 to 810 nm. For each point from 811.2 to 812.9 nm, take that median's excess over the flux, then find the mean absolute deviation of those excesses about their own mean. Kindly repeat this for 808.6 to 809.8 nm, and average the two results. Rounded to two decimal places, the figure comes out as 0.28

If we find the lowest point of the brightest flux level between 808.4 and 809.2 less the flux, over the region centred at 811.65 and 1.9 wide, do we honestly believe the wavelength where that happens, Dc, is 812.461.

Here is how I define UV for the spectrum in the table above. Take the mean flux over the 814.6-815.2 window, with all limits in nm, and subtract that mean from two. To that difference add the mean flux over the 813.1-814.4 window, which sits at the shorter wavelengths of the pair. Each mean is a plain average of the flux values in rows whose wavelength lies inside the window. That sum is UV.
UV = 1.89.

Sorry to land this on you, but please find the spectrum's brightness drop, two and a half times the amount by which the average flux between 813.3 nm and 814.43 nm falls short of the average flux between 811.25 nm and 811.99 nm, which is -1.14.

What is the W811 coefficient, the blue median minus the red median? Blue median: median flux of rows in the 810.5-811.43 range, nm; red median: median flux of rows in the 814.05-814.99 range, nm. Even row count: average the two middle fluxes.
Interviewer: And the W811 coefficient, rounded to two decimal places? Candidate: -0.39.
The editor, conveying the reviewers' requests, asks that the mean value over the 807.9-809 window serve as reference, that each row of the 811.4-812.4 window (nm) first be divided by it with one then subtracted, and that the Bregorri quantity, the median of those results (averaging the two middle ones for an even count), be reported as -0.037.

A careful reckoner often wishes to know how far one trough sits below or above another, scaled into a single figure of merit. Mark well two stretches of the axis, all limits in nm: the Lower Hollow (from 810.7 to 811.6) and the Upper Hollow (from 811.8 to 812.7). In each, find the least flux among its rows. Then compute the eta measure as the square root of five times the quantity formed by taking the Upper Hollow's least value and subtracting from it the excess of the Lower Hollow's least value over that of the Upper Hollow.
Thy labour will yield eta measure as 5.34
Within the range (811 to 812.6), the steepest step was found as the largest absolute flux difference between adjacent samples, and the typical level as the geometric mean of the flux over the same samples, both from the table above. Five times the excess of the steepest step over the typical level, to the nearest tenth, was -30.9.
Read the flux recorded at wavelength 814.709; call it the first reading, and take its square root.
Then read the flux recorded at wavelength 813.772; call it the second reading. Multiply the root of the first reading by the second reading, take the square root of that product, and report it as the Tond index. 4.41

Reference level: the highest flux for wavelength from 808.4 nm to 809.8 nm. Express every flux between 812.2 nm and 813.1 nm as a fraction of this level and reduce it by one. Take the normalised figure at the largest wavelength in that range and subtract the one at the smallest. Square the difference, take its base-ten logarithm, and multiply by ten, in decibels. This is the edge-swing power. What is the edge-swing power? -41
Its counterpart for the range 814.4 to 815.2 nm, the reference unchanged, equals -34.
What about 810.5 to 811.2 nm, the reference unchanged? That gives -35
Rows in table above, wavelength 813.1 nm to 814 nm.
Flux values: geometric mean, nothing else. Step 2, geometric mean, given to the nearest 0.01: 7.24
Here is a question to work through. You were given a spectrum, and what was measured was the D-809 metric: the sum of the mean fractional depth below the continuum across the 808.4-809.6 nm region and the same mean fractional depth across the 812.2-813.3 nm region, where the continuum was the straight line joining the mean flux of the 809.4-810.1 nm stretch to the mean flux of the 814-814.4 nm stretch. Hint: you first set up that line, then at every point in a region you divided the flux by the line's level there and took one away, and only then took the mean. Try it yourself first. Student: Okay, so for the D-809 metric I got 0.07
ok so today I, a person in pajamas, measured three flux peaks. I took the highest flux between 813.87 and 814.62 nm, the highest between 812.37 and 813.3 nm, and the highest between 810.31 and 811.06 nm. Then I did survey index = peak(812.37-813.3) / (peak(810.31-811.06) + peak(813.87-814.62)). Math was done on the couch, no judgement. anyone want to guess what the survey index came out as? 0.5104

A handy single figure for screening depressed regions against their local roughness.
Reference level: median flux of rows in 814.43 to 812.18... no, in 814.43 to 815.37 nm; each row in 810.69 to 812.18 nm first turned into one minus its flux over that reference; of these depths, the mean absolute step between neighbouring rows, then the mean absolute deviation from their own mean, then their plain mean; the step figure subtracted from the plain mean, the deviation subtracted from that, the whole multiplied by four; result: -0.210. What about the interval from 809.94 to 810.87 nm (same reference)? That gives -0.152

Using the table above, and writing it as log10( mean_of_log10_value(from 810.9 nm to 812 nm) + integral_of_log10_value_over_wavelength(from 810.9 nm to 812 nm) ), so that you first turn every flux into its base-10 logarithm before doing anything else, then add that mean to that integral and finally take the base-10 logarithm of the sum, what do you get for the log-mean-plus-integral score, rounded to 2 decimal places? 0.25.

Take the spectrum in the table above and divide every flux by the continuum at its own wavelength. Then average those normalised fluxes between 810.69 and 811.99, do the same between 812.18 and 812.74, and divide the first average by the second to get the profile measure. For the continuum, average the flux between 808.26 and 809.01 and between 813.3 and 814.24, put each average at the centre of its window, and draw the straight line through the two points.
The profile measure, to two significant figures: 0.93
